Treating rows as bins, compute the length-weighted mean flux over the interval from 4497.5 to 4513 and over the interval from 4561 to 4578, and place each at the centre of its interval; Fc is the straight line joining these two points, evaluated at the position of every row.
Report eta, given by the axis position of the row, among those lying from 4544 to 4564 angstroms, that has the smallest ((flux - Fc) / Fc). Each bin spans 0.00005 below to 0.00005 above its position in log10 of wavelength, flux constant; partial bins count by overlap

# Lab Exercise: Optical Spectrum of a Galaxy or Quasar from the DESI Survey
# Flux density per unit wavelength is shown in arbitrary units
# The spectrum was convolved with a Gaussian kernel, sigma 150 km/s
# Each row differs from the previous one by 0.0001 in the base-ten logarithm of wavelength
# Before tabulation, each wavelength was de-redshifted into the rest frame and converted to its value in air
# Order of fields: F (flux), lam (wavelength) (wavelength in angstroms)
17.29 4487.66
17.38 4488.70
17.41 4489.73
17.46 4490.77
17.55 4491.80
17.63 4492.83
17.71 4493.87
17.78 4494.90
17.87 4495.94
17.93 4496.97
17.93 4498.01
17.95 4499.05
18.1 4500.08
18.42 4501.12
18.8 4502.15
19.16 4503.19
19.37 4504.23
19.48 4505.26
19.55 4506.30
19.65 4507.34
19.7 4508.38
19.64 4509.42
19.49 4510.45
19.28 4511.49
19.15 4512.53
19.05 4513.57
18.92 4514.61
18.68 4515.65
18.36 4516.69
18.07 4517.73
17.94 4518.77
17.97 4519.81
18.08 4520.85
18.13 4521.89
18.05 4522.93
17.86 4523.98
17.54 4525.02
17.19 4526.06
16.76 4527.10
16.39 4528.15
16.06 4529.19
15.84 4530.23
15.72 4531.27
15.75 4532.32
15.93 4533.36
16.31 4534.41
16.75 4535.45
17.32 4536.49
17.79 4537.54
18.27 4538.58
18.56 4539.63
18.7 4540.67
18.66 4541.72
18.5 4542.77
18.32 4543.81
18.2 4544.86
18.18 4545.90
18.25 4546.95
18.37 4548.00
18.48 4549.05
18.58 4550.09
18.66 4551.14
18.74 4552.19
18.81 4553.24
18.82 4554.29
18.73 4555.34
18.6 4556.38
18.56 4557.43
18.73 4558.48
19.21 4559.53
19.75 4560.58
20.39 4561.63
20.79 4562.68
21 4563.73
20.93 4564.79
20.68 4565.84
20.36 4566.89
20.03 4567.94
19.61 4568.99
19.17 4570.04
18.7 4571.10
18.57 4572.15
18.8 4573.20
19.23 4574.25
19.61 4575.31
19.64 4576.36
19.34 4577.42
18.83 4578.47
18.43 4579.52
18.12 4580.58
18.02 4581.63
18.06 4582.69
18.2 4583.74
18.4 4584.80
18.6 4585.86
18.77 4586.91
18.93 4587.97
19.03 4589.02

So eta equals 4545.90 angstroms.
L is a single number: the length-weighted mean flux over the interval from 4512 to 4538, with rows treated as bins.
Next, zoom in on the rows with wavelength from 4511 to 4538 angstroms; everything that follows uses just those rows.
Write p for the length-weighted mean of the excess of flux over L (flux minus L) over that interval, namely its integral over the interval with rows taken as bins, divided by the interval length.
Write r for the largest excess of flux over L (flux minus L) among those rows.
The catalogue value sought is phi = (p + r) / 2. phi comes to 0.97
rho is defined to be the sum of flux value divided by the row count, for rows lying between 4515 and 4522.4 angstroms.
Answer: 18.2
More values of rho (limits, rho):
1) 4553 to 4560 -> 18.8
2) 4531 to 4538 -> 16.5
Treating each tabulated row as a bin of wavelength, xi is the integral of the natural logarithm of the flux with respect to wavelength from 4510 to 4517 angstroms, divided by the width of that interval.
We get 2.94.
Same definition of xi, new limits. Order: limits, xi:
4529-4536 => 2.78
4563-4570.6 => 3.01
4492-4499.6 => 2.88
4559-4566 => 3.01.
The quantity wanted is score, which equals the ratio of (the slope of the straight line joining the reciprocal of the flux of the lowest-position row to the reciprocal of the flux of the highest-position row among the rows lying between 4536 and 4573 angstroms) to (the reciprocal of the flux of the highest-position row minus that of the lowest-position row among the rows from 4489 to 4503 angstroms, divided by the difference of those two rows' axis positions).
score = 0.32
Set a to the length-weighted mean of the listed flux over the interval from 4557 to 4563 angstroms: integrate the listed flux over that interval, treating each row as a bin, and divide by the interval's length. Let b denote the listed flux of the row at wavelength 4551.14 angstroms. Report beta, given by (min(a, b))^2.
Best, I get 348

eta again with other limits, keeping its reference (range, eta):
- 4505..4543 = 4531.27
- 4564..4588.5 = 4581.63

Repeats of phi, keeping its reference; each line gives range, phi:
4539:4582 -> 2.61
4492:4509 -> 1.71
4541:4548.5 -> 1.09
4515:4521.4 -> 1.02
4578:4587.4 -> 1.18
